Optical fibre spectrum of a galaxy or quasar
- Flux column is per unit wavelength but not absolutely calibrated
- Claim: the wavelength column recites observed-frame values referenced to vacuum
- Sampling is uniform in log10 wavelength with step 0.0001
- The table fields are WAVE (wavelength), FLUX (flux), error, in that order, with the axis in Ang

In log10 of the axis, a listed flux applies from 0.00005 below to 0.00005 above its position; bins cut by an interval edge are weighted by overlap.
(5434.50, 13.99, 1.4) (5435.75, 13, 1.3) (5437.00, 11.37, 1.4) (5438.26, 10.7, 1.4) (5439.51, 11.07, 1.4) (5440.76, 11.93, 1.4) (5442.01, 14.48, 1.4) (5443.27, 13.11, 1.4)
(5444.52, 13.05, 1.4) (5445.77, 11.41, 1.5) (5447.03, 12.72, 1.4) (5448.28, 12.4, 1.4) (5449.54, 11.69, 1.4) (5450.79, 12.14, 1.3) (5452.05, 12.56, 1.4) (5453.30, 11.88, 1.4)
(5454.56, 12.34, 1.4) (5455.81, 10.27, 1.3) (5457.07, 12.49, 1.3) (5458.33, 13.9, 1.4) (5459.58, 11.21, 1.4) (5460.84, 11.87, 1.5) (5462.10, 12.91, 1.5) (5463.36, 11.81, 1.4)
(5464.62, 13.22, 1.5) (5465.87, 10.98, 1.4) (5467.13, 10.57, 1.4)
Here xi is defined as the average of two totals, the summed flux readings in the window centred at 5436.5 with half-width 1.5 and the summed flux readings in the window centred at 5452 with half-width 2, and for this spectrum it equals 30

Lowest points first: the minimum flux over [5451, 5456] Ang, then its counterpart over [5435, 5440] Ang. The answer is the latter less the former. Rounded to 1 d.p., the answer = 0.4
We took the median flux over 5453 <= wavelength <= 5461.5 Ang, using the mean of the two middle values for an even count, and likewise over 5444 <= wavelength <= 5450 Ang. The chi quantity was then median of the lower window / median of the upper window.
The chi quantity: 1.04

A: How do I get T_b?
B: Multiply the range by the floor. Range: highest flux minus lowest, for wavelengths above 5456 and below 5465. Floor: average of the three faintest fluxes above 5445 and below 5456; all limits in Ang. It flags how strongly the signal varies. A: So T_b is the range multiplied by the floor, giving 30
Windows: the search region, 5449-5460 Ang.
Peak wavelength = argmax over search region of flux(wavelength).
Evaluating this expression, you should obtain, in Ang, 5458.33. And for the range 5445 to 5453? 5447.03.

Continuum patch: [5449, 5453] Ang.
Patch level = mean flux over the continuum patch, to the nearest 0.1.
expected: 12.1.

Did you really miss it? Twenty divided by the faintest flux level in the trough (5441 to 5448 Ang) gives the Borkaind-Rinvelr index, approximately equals 1.75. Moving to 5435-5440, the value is 1.87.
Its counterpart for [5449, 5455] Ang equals 1.71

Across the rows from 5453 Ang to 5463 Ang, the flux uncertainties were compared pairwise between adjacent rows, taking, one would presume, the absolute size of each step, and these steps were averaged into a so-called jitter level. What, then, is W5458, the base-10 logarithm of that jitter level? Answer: -1.37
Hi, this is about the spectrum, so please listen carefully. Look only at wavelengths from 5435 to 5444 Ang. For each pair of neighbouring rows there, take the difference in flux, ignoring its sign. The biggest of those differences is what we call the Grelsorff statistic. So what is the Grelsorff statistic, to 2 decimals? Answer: 2.55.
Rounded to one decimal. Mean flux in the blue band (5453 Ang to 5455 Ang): 12.1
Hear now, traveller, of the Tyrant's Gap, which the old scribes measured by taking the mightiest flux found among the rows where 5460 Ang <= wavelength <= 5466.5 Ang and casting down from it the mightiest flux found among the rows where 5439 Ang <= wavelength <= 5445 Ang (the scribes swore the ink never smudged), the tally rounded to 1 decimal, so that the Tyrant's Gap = -1.3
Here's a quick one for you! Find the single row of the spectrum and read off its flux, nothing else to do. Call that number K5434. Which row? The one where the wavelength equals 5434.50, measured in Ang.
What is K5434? 13.99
